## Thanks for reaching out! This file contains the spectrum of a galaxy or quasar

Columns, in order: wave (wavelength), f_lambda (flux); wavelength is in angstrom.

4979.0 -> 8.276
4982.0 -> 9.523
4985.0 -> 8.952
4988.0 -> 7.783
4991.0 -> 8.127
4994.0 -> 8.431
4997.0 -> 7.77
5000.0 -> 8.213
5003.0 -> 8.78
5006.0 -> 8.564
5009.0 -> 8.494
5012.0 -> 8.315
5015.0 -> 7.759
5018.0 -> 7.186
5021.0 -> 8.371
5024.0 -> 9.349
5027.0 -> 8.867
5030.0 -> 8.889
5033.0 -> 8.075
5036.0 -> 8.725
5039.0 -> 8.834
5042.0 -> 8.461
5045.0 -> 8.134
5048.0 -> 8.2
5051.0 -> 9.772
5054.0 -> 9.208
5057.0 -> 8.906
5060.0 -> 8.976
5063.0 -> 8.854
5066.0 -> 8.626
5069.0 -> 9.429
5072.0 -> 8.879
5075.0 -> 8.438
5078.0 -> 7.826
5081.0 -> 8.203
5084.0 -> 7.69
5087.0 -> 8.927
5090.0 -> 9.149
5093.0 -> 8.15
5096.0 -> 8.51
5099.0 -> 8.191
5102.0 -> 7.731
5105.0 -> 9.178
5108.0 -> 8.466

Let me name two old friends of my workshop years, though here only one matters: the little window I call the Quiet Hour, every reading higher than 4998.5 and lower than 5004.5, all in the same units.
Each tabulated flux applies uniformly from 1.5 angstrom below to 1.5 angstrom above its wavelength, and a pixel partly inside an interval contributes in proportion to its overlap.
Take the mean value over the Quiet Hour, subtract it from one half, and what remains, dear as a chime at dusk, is -8.00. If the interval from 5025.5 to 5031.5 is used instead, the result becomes -8.38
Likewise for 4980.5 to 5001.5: -7.90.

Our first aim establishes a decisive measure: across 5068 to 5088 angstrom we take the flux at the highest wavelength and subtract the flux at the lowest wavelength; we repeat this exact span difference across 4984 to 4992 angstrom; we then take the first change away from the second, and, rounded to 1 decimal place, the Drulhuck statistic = -0.3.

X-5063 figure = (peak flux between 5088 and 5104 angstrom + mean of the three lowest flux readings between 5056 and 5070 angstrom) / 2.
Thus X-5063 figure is 9.0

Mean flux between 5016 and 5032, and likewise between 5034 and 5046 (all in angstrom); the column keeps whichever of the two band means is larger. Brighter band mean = 8.54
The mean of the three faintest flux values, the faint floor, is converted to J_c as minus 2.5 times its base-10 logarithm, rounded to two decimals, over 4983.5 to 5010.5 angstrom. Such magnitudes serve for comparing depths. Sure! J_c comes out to -2.24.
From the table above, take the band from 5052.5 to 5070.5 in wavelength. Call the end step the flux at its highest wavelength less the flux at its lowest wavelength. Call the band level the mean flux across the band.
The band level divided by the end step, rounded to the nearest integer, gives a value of 41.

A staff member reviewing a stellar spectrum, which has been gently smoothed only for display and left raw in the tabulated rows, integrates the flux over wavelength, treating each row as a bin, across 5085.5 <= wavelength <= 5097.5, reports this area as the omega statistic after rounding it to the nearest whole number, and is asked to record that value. 104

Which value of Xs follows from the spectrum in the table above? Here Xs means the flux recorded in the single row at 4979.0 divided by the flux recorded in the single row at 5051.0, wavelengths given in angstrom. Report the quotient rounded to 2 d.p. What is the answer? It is 0.85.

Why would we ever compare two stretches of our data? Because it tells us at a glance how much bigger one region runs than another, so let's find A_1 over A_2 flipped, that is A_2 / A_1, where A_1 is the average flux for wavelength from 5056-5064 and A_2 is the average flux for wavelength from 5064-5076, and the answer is 0.99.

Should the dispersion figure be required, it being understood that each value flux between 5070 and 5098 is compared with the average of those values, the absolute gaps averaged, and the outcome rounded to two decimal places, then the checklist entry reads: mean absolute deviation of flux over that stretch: 0.40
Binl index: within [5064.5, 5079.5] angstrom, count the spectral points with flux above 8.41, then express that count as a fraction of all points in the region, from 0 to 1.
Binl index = 0.80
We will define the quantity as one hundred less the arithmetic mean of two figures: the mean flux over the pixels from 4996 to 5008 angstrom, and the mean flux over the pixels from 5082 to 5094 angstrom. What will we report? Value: 91.6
